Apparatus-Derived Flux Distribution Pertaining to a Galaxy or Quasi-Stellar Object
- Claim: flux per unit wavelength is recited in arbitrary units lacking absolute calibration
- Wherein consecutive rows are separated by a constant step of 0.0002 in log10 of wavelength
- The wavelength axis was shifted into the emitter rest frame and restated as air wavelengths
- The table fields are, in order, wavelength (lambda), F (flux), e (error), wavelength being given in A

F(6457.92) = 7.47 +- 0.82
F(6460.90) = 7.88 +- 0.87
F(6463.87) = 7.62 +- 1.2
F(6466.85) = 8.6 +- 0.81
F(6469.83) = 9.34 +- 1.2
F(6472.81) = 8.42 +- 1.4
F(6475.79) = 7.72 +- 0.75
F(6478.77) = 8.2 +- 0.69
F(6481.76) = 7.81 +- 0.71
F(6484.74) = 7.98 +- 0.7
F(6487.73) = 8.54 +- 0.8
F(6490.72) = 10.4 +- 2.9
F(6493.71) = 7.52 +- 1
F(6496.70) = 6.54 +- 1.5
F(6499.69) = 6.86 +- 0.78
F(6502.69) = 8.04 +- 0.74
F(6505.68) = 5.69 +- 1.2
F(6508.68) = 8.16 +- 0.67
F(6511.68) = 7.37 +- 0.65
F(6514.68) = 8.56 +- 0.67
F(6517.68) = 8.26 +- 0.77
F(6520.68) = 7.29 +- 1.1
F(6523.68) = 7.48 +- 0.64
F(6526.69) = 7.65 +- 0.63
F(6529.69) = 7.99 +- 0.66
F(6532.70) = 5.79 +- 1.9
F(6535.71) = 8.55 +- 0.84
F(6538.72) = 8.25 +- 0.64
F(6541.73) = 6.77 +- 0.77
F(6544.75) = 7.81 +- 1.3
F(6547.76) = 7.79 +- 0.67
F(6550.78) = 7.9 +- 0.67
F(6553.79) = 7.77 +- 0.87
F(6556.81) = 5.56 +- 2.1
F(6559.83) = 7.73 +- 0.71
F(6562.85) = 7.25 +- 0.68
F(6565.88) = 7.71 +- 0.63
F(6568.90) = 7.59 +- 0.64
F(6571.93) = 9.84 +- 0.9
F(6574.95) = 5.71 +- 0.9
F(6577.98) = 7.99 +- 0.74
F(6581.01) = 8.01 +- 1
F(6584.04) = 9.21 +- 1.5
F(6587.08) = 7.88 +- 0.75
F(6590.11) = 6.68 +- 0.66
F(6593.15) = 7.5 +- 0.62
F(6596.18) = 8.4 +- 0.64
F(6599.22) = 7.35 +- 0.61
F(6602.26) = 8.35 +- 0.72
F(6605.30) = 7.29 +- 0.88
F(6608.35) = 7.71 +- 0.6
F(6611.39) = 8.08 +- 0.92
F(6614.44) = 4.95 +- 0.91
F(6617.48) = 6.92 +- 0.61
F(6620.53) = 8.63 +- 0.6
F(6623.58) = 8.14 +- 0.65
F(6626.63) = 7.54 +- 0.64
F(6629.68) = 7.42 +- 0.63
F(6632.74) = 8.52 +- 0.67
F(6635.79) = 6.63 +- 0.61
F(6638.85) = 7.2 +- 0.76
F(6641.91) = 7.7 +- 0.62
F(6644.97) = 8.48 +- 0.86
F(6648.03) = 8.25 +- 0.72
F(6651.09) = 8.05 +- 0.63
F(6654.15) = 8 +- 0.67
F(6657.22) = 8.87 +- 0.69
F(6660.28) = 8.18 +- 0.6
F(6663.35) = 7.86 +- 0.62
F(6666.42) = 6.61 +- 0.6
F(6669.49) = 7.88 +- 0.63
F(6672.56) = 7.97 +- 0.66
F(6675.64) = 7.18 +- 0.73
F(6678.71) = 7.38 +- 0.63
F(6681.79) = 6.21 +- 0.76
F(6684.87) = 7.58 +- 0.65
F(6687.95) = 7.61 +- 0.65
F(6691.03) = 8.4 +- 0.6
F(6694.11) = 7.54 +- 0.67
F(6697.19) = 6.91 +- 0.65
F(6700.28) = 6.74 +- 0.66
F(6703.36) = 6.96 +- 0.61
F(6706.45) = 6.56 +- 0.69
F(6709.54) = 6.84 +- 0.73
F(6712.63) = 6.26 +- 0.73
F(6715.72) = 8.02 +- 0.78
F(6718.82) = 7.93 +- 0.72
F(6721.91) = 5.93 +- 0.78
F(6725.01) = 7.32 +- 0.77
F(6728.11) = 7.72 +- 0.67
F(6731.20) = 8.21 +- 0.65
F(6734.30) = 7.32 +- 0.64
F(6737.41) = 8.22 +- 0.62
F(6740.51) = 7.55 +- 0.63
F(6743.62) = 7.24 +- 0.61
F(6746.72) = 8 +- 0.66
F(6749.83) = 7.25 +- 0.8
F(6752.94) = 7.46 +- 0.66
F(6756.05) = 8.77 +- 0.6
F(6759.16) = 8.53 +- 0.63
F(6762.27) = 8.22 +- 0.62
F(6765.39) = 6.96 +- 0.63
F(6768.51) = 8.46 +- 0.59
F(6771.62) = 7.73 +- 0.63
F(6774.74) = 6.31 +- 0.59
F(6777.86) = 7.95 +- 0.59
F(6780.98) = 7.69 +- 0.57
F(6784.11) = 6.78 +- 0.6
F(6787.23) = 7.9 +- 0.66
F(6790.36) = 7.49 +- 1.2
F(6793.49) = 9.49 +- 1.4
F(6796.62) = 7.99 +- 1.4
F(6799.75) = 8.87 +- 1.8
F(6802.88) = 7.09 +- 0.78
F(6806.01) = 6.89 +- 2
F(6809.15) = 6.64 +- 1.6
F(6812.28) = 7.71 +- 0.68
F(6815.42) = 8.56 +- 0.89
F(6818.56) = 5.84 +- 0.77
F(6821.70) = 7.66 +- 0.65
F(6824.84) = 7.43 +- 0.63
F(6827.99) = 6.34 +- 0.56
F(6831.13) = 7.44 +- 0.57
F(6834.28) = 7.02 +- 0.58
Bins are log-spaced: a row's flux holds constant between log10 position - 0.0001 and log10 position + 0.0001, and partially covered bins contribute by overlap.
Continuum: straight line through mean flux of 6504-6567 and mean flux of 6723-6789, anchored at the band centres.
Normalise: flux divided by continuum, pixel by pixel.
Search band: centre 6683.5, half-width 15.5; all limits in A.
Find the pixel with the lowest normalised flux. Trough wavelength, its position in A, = 6681.79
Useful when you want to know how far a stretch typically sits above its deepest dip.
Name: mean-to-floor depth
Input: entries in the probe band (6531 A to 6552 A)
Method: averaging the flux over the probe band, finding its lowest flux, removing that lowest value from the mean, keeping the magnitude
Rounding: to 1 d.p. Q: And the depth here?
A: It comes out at 1.8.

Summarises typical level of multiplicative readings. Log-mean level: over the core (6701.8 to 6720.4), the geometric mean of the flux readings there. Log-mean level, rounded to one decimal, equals 7.1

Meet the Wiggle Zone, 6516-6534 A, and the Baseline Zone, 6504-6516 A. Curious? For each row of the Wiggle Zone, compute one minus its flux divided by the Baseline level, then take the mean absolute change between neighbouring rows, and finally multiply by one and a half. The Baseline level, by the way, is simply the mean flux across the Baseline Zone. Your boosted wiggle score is 0.16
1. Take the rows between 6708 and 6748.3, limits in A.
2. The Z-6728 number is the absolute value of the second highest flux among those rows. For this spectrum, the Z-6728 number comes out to 8.2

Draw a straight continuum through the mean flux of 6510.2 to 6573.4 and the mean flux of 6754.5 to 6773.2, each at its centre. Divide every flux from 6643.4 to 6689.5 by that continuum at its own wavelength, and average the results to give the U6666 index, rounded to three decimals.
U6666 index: 0.978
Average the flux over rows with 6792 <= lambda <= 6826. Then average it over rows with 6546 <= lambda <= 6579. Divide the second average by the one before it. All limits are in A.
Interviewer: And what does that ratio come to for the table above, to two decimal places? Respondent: 0.98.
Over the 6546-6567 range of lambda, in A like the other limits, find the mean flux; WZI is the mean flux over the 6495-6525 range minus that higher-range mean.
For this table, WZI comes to 0.0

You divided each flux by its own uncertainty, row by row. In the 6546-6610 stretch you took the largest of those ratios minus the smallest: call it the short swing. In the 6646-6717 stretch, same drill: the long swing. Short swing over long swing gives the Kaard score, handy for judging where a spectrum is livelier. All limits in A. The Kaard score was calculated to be 1.80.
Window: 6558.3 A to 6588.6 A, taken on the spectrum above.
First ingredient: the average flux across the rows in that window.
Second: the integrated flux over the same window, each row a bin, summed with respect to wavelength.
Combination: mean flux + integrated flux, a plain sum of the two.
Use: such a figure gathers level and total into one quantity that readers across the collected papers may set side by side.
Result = 247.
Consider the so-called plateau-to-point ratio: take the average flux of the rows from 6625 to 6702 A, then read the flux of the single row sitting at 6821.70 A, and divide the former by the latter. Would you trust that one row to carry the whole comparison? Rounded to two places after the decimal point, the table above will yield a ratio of 1.00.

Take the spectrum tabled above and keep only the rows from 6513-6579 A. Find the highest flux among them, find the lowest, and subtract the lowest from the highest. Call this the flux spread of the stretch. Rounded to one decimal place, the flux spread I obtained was 4.3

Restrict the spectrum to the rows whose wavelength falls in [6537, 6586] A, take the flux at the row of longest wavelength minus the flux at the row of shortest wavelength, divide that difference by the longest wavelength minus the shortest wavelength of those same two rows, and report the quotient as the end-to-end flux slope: 0.02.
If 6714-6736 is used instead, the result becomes -0.04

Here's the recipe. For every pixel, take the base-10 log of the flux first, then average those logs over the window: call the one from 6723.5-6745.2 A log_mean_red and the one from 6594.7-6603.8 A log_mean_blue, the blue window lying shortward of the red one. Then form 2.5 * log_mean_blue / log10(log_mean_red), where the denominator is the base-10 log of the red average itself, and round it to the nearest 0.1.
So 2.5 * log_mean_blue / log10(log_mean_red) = -42.0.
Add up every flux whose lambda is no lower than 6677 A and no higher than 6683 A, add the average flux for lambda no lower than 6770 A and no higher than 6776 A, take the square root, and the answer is 4.5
